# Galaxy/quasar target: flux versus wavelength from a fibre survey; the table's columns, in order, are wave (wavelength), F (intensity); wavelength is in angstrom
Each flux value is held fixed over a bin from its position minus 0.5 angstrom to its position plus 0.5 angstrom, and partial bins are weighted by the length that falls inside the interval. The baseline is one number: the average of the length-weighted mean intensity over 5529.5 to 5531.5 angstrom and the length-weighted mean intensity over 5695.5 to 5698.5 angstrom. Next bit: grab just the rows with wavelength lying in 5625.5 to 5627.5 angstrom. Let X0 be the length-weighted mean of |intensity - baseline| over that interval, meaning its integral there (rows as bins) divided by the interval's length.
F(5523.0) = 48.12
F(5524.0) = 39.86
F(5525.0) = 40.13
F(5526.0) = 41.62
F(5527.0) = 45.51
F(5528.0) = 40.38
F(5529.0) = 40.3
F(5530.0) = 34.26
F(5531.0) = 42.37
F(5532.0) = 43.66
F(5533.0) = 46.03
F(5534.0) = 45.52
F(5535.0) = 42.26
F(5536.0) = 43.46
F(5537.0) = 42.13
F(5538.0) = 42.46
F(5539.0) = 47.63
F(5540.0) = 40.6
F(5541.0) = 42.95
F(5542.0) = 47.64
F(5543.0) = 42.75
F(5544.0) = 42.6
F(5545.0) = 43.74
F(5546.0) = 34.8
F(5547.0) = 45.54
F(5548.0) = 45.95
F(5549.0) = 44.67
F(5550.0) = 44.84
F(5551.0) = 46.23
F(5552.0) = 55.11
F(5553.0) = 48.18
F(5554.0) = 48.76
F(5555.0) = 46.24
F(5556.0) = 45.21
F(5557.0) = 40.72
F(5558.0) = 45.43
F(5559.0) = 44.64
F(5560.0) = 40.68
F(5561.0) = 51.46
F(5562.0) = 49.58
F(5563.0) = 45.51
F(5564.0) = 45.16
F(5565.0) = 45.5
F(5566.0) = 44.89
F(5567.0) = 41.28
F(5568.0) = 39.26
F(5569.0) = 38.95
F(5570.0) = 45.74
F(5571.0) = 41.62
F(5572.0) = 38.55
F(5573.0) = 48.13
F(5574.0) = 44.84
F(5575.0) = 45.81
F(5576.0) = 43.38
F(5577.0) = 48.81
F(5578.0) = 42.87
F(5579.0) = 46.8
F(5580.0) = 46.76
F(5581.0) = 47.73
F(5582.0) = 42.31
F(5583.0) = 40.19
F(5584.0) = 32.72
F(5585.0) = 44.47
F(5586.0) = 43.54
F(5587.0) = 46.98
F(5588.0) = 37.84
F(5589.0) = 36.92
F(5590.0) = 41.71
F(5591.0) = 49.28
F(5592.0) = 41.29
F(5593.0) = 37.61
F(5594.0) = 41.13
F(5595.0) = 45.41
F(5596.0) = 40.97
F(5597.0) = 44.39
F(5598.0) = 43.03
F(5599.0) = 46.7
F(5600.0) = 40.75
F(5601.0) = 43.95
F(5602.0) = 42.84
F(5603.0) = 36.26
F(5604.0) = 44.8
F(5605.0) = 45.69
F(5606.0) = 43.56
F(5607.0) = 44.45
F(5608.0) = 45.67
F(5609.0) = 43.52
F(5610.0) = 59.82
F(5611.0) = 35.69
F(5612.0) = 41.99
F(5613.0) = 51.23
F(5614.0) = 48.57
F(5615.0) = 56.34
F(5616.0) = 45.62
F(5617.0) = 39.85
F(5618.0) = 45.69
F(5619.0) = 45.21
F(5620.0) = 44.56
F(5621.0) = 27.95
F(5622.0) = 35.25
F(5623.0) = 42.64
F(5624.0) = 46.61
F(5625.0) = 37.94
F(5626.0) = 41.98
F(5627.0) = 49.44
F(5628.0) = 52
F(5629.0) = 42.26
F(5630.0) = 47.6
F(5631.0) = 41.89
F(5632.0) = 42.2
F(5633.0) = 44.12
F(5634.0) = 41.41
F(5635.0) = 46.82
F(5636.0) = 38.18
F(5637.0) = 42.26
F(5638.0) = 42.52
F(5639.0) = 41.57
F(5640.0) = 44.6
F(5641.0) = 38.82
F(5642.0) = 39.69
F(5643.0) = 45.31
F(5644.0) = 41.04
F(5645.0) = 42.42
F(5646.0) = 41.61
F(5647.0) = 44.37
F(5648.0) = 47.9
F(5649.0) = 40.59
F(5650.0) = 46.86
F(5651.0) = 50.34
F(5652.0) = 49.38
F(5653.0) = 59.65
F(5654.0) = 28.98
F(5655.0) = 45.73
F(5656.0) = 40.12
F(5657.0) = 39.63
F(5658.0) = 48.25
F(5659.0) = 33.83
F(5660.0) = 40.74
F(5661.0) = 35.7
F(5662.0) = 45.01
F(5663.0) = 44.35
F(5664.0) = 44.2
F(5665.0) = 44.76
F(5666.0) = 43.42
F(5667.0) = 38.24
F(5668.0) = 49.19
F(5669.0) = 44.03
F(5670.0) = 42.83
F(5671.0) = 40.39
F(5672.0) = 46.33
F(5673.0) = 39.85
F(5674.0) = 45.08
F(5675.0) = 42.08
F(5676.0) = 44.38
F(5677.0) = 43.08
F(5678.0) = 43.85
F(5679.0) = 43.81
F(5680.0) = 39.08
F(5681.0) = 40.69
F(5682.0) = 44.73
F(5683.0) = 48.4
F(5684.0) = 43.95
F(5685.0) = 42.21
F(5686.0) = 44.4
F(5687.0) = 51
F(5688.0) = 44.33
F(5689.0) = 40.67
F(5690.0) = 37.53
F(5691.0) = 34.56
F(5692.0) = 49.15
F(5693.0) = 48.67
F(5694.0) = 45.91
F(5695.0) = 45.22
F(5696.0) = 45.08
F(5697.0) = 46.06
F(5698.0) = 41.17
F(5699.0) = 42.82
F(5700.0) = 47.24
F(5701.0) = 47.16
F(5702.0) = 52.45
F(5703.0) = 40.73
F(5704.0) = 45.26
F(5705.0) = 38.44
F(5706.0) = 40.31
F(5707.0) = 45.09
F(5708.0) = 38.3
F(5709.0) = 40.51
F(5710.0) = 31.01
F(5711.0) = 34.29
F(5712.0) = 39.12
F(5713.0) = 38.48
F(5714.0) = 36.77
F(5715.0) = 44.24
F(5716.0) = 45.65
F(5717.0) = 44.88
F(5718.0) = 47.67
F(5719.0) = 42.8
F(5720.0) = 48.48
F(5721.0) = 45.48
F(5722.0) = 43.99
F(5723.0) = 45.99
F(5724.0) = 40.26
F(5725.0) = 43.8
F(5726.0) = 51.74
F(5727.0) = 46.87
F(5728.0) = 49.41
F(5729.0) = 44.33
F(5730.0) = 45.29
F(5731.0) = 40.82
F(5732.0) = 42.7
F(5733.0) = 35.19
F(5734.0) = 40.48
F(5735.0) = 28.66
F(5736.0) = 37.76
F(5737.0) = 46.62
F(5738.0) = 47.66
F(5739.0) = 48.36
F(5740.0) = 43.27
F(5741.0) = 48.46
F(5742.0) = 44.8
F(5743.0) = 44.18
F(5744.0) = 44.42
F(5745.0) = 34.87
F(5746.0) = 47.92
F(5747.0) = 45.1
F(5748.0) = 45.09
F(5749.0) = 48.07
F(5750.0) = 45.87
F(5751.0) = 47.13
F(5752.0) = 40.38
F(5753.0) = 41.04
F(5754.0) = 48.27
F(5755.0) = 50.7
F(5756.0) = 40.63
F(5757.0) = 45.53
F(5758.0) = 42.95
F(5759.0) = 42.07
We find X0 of 4.5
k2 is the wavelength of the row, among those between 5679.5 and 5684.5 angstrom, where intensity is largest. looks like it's 5683.0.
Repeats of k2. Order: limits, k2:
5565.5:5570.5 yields 5570.0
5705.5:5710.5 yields 5707.0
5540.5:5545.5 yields 5542.0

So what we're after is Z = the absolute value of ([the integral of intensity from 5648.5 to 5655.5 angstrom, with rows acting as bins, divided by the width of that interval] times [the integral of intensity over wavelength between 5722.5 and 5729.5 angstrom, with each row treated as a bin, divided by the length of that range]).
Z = 2116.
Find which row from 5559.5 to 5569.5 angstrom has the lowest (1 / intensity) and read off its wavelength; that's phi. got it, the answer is 5561.0 angstrom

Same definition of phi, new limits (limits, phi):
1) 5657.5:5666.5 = 5658.0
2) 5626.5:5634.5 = 5628.0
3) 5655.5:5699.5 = 5687.0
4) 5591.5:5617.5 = 5610.0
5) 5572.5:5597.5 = 5591.0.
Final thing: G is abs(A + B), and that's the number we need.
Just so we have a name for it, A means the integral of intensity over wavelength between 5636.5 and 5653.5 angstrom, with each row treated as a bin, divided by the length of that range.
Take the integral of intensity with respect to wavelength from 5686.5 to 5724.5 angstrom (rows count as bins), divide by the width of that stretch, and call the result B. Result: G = 87.7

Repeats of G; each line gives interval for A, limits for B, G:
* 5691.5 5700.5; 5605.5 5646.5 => 89.4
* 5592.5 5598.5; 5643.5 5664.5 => 85.5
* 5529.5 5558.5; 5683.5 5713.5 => 86.9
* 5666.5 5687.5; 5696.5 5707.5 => 87.9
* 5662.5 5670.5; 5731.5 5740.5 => 85.1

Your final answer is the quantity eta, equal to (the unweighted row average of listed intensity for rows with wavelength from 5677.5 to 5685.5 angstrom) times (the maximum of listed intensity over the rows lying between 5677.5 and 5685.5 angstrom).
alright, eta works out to 2098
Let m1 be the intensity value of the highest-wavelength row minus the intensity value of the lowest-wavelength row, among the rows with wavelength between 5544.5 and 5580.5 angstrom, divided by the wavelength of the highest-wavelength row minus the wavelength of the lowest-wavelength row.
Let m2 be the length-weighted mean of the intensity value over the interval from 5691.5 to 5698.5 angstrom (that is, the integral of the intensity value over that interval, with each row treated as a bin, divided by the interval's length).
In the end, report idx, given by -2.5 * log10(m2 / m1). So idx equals -6.8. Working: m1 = 0.1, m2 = 45.9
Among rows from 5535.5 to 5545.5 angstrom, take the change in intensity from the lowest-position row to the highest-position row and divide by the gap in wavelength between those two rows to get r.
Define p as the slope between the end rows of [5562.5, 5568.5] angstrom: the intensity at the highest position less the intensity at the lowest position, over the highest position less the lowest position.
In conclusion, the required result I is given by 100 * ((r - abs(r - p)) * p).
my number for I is 156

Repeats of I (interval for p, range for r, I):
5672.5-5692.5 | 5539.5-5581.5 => -7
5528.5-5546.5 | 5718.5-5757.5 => 10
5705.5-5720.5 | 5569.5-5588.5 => -85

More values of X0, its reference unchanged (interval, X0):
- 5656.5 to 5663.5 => 4.1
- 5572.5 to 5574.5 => 5.3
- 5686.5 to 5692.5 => 5.3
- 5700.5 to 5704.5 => 5.4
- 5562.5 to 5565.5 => 4.2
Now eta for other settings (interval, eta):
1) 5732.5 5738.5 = 1878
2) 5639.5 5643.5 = 1908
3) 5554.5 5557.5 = 2037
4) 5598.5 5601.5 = 2045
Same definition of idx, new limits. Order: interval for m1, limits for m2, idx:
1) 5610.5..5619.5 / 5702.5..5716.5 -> -3.8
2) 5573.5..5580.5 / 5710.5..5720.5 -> -5.3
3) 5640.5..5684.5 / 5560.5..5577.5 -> -6.4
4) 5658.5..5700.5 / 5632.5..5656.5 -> -5.3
